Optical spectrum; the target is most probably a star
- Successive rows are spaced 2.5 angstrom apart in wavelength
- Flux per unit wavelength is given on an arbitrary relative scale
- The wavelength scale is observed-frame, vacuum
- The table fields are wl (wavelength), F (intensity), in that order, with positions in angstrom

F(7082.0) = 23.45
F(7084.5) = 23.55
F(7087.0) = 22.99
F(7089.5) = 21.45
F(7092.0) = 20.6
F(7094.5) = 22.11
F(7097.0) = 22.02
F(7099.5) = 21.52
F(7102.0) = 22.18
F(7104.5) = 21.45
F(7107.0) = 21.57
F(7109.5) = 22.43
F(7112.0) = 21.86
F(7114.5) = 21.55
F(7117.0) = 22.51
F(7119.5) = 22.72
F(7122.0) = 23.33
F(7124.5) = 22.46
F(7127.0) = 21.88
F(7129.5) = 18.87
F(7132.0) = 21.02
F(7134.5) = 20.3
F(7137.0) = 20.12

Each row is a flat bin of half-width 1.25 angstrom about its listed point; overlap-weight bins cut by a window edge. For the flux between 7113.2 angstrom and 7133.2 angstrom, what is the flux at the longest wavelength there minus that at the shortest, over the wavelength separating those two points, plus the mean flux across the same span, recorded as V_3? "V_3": 21.8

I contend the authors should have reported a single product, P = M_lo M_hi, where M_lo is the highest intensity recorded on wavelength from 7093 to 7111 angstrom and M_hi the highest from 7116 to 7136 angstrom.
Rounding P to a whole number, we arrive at 523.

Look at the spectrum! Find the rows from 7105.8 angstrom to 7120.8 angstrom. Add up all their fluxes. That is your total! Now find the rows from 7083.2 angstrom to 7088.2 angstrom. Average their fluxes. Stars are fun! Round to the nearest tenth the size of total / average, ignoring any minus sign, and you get 5.7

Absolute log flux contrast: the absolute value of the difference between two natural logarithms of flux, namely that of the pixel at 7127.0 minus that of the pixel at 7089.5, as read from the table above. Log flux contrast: 0.020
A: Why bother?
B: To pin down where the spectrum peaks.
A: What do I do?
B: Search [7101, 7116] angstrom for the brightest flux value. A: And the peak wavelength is 7109.5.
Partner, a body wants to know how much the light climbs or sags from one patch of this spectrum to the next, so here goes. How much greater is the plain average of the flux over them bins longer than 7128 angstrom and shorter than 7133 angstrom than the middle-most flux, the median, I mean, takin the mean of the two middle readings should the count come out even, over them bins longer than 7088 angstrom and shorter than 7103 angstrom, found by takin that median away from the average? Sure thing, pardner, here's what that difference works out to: -1.8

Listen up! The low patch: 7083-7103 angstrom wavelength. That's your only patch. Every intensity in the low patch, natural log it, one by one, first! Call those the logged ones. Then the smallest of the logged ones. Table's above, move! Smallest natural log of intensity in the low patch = 3.03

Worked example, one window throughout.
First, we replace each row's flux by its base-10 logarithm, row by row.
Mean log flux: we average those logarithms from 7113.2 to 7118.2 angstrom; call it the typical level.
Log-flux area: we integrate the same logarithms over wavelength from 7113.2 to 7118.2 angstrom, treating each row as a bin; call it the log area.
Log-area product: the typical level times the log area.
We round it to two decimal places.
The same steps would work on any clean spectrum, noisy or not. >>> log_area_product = 9.02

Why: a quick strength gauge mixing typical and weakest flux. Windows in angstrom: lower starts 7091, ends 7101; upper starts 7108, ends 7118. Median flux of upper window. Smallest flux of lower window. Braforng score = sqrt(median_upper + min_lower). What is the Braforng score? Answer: 6.54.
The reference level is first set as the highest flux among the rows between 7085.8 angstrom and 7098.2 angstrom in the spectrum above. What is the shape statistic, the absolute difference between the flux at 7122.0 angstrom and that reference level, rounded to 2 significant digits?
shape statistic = 0.34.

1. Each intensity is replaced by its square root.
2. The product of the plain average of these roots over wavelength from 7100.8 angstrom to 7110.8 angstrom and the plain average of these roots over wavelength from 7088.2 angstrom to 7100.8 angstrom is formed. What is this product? 21.7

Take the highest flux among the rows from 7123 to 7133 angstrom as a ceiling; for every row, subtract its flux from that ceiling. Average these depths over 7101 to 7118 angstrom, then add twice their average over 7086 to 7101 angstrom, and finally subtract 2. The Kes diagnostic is -0.1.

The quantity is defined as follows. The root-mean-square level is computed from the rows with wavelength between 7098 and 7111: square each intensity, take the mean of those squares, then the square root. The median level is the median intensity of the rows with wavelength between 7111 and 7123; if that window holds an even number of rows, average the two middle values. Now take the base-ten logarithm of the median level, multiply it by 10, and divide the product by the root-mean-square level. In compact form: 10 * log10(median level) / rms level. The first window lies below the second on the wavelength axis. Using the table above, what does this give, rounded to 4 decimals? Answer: 0.6194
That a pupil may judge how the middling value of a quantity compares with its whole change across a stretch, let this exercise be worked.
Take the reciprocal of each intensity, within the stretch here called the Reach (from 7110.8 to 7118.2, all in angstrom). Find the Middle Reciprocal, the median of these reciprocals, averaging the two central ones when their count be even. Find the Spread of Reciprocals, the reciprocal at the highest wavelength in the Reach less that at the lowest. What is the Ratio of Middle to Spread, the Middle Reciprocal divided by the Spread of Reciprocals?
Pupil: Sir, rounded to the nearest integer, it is -35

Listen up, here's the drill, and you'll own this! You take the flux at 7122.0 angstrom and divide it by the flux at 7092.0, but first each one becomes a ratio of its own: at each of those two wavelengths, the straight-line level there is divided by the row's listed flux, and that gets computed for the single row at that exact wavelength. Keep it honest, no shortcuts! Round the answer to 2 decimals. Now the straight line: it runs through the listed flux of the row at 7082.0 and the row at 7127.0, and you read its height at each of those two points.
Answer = 0.84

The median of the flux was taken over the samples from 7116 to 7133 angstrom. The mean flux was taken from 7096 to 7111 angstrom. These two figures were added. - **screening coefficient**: 44.3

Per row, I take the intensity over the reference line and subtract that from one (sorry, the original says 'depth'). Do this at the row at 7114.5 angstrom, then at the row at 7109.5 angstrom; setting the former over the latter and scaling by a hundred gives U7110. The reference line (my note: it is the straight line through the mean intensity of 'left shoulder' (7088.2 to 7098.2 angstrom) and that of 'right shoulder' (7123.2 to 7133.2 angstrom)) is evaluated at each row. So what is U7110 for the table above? 27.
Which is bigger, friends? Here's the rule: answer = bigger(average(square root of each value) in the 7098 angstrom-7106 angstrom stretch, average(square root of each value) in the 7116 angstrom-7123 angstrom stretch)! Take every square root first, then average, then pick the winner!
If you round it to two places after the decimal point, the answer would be 4.78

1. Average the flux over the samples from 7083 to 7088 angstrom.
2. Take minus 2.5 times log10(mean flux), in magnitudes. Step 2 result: -3.42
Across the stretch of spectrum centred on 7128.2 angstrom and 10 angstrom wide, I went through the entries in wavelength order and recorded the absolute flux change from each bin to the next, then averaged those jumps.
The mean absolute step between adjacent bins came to 1.9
